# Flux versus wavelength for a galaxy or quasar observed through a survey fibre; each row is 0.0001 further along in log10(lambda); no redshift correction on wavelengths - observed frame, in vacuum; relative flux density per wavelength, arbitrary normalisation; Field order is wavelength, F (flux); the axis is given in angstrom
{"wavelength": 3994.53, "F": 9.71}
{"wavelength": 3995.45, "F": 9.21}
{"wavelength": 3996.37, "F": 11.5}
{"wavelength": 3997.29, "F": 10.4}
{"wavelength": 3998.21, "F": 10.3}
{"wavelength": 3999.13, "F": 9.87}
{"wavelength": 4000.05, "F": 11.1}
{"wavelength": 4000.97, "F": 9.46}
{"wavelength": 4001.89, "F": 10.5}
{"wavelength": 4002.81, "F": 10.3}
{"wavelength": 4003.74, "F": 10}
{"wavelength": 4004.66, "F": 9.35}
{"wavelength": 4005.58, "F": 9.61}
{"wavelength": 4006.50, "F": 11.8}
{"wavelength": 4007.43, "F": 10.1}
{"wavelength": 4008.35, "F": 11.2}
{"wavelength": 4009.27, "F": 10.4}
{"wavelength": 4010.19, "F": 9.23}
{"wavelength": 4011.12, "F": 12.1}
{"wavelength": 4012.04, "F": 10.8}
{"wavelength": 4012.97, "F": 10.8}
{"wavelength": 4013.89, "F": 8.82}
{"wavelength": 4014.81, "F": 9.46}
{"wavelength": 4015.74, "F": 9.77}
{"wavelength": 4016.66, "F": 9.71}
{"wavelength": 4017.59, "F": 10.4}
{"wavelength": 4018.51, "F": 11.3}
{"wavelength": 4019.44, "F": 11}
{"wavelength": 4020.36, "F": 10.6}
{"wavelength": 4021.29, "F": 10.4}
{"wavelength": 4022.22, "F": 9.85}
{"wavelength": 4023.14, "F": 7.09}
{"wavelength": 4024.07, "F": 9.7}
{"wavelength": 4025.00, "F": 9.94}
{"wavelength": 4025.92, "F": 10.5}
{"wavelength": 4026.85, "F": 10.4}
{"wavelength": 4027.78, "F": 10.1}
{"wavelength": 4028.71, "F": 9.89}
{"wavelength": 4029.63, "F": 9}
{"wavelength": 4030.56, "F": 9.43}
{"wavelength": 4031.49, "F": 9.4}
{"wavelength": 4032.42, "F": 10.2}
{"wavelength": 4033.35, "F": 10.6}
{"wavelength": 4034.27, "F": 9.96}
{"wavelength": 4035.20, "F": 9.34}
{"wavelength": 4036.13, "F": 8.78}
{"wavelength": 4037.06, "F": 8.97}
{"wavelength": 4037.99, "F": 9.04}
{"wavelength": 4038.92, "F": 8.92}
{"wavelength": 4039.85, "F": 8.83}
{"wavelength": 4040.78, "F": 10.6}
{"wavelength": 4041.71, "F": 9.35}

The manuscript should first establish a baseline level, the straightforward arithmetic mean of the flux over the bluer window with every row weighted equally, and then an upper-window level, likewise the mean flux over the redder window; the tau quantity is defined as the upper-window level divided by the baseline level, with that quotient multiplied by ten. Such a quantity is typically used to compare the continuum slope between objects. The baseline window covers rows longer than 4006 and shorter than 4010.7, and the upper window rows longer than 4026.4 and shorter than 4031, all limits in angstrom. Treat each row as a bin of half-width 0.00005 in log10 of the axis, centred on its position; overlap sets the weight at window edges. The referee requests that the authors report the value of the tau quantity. 9.3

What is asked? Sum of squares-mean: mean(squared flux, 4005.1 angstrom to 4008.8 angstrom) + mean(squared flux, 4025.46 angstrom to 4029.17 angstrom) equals 219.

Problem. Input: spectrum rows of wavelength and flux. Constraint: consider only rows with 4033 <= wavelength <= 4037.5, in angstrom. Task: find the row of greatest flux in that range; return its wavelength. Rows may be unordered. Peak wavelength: 4033.35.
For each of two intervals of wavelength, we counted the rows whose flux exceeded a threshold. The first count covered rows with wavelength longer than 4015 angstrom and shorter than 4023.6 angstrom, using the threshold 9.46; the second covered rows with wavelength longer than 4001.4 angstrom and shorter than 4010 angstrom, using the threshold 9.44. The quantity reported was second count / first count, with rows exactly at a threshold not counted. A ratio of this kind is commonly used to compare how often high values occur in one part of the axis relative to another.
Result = 1.0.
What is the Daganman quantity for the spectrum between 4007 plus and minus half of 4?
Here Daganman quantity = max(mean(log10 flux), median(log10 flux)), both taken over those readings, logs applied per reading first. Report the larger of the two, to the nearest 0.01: 1.03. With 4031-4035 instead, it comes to 1.00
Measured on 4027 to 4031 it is 0.98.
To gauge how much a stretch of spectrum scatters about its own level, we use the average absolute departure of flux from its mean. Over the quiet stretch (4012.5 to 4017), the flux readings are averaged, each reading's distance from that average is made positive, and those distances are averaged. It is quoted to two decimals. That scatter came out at 0.46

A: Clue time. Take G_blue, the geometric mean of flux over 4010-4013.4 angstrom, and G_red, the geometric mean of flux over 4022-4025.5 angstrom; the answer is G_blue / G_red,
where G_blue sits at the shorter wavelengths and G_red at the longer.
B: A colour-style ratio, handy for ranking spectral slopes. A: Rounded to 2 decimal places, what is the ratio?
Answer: 1.18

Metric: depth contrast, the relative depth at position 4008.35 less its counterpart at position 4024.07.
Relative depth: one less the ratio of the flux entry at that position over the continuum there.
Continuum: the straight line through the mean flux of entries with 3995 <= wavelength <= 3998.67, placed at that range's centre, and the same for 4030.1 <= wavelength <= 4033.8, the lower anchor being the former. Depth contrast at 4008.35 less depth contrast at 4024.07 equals -0.13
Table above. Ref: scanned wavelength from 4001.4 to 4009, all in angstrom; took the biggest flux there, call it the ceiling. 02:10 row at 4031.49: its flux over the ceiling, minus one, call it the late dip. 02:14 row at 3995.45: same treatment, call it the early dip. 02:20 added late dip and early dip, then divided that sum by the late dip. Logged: 2.1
